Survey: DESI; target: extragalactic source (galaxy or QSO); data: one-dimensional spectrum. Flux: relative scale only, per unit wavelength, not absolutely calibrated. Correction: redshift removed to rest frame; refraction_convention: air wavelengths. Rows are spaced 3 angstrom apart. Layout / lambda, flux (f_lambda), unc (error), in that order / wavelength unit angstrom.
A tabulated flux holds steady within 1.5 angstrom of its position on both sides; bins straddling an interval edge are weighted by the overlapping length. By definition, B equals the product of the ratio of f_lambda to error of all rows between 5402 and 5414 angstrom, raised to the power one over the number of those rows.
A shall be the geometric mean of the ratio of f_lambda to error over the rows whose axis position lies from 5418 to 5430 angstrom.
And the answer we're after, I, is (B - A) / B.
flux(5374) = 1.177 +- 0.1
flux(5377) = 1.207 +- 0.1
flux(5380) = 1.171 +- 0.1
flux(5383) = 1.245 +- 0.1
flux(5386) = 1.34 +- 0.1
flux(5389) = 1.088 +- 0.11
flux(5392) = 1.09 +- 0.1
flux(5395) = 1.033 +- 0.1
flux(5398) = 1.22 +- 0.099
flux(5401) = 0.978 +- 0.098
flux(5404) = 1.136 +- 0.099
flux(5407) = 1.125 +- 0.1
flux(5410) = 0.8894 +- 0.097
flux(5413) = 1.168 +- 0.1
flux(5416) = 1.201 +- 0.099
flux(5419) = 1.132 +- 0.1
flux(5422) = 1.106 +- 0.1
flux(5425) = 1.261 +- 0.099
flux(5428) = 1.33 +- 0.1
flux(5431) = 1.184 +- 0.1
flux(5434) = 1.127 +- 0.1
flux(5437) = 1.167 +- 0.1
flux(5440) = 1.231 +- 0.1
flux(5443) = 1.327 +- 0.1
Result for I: -0.11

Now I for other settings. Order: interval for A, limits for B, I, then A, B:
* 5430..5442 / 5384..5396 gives -0.06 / 11.8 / 11.1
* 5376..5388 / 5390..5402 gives -0.14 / 12.4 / 10.8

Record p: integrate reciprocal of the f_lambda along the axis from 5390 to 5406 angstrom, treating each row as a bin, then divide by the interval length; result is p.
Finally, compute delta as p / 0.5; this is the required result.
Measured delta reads 1.84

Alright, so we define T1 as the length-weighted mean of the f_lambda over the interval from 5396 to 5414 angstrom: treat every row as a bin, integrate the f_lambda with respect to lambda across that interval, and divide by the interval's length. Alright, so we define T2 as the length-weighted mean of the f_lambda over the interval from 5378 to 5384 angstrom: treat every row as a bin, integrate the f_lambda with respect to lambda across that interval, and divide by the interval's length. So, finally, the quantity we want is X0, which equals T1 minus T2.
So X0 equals -0.12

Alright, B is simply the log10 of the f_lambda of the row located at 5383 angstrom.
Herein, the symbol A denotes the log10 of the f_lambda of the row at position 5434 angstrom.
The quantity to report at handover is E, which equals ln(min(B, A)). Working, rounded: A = 0.05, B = 0.095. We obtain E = -3.0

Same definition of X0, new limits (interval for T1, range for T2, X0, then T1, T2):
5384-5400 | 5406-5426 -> 0.03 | 1.15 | 1.12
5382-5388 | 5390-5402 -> 0.19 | 1.28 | 1.08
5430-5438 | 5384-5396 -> 0.01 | 1.16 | 1.15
